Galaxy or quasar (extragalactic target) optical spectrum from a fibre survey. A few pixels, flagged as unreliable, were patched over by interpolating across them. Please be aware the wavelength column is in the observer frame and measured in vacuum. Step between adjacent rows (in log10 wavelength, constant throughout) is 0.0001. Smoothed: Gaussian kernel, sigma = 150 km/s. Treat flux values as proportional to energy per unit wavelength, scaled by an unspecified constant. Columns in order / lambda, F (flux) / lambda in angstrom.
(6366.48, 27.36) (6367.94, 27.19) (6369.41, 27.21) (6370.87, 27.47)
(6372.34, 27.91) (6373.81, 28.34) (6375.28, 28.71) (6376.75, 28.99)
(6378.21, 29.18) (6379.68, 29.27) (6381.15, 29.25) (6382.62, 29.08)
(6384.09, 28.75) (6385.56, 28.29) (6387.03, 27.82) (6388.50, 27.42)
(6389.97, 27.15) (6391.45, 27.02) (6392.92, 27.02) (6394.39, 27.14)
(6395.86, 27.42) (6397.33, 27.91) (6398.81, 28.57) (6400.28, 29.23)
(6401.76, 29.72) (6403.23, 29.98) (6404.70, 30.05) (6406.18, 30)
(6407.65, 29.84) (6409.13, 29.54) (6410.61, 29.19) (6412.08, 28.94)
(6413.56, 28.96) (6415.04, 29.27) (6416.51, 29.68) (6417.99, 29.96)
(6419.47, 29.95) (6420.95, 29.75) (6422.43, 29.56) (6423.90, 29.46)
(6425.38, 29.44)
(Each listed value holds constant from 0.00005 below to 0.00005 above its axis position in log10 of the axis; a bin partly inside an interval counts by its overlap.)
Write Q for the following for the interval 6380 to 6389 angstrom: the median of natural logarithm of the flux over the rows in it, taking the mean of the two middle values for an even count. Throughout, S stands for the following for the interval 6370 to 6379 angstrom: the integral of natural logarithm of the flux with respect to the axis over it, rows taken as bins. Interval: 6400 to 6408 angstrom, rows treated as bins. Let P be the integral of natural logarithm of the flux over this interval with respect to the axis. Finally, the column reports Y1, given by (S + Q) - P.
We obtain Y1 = 6.3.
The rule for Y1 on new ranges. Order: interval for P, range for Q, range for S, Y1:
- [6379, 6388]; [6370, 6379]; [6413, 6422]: 3.6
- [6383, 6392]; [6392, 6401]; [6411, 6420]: 3.9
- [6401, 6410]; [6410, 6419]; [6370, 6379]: 3.0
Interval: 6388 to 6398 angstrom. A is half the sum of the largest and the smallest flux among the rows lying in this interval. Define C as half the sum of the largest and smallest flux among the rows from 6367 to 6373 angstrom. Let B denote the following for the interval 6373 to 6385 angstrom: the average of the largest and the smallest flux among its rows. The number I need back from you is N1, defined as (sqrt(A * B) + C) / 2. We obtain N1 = 27.8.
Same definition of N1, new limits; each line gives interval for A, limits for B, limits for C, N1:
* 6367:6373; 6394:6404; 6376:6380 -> 28.6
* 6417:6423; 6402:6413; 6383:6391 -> 28.8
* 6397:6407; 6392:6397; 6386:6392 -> 27.8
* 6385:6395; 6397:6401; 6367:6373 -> 27.8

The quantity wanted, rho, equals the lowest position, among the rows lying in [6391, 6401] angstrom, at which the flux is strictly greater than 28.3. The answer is 6398.81 angstrom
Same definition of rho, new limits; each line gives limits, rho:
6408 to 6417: 6409.13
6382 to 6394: 6382.62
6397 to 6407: 6398.81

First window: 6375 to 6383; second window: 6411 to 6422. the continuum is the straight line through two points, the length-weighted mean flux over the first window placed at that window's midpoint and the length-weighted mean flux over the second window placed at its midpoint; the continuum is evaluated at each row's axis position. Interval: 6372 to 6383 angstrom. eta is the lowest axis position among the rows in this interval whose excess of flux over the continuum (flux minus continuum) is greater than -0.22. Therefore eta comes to 6376.75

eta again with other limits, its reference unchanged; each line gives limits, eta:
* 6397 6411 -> 6400.28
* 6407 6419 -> 6407.65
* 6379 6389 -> 6379.68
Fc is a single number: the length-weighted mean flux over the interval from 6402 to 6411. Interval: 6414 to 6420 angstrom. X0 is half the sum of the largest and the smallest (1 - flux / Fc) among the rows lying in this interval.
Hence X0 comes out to 0.006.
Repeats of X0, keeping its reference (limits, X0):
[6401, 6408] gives -0.003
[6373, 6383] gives 0.033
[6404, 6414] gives 0.010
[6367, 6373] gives 0.075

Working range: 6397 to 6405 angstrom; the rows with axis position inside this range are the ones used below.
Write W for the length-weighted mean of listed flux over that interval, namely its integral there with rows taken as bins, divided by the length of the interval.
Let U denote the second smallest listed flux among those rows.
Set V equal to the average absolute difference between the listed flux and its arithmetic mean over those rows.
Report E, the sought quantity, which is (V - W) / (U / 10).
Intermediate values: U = 28.57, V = 0.7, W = 29.3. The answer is -10.0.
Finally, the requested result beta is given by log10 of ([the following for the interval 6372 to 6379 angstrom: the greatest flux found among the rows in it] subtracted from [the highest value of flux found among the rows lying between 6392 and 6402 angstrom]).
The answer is -0.27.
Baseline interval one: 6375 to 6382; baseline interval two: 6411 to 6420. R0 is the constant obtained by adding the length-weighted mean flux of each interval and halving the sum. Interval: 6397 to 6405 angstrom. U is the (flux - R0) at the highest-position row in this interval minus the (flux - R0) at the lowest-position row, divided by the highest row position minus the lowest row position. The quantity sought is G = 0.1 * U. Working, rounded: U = 0.29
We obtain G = 0.029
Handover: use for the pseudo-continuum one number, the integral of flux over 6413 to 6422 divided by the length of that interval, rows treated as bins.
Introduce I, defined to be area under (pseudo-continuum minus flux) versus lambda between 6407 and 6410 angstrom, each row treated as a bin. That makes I -0.2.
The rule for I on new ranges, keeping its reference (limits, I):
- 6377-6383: 2.5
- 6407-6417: 2.6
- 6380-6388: 7.7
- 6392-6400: 15.3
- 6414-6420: -0.4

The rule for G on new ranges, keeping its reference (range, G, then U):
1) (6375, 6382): 0.009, 0.09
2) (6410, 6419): 0.010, 0.10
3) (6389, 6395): 0.000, 0.00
